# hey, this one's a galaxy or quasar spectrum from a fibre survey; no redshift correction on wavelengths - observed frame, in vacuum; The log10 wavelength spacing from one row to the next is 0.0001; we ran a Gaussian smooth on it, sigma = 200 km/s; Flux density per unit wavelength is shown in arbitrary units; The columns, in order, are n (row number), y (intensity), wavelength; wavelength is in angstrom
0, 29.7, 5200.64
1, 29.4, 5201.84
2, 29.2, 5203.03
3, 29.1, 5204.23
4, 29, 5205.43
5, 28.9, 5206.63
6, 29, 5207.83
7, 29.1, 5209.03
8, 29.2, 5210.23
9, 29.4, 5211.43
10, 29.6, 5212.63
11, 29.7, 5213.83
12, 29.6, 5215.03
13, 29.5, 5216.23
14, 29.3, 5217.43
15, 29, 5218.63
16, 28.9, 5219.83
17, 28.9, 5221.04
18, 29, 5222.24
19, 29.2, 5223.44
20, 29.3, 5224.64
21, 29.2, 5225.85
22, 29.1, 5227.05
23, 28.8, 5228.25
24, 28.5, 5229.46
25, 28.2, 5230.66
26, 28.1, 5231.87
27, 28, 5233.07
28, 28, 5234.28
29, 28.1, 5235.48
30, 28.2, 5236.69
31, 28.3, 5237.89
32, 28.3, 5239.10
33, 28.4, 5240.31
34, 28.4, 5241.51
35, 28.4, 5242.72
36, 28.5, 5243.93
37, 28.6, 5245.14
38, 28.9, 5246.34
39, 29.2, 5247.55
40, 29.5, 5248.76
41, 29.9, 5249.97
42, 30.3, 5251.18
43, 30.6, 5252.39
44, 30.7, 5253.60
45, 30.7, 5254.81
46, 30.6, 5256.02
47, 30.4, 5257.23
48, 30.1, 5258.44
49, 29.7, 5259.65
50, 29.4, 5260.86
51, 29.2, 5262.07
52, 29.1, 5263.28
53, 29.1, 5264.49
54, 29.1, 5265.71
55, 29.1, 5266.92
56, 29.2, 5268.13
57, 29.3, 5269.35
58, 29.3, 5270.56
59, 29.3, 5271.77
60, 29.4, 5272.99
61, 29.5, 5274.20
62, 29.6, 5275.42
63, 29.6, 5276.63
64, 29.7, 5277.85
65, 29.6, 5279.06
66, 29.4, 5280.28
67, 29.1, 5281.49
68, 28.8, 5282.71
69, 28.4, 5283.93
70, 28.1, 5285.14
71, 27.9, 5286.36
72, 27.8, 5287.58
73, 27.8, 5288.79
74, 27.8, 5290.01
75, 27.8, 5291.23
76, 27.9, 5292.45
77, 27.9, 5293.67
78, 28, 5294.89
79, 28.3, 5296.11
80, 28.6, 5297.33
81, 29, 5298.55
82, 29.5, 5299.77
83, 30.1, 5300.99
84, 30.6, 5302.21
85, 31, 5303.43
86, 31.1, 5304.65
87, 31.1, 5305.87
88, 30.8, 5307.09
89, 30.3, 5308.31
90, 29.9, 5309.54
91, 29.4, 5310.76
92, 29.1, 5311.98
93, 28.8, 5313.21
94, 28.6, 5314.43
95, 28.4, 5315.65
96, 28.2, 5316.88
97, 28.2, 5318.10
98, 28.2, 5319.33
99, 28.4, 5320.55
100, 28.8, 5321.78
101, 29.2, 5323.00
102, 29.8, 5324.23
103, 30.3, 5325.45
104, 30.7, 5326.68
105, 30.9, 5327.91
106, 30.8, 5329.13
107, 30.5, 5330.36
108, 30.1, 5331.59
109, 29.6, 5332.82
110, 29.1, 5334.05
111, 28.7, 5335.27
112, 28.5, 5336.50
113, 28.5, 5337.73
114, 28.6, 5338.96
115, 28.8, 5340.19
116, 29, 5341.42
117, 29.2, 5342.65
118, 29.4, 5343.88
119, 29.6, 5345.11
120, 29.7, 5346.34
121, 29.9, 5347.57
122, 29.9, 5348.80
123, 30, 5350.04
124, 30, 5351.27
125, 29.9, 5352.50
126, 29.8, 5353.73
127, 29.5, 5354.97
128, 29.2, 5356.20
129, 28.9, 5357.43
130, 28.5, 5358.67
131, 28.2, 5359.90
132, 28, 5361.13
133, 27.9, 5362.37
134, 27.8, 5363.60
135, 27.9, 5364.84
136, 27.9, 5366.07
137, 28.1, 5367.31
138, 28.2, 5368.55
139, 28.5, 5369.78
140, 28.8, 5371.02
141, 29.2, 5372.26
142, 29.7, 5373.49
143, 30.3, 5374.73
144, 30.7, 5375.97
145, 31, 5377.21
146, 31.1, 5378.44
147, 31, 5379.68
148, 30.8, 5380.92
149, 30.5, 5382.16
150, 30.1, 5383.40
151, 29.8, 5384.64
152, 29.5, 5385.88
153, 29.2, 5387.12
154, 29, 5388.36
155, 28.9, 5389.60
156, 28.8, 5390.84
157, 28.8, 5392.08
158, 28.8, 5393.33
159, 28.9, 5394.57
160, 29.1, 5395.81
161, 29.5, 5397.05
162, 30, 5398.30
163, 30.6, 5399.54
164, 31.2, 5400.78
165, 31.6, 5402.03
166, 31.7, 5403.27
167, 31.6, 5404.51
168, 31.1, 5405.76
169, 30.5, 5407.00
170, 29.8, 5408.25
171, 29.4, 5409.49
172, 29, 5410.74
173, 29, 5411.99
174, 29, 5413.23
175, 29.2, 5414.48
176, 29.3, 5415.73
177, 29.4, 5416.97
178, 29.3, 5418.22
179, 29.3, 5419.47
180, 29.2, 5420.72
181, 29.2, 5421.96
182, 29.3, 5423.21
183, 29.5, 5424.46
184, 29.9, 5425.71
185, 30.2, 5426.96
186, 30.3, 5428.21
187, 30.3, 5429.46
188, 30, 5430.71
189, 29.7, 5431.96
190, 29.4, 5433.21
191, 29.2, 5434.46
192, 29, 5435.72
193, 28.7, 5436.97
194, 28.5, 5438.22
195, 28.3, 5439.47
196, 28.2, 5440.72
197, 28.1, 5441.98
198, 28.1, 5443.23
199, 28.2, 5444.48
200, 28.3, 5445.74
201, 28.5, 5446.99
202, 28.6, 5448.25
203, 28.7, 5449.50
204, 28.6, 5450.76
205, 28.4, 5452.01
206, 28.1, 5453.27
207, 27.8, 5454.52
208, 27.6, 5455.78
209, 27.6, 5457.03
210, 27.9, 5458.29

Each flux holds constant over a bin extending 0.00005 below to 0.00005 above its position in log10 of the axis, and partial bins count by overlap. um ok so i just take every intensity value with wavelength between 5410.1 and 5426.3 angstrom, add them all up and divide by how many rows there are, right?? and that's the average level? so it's 29.3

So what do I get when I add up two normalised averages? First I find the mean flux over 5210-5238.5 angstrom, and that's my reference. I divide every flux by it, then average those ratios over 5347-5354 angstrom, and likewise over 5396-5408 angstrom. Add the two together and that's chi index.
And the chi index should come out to 2.10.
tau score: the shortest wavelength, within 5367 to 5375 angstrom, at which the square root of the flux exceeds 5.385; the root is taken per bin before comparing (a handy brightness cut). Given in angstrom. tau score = 5372.26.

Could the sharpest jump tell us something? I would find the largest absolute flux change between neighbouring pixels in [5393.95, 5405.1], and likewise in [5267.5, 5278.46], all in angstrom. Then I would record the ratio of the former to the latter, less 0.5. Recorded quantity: 5.5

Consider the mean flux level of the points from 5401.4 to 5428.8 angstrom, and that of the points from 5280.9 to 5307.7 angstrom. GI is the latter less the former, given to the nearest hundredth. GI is -0.88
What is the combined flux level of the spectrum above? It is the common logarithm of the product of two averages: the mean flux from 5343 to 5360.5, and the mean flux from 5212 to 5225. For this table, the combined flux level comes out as 2.94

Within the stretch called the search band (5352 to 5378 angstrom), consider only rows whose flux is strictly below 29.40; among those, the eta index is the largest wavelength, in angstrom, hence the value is 5372.26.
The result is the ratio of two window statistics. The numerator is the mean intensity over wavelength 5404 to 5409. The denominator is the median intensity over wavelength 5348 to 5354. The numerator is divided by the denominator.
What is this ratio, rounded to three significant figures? 1.03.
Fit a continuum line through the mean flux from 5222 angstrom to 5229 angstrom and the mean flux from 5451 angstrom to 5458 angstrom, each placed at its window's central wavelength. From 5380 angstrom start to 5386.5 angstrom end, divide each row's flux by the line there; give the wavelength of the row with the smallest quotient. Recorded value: 5385.88 angstrom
